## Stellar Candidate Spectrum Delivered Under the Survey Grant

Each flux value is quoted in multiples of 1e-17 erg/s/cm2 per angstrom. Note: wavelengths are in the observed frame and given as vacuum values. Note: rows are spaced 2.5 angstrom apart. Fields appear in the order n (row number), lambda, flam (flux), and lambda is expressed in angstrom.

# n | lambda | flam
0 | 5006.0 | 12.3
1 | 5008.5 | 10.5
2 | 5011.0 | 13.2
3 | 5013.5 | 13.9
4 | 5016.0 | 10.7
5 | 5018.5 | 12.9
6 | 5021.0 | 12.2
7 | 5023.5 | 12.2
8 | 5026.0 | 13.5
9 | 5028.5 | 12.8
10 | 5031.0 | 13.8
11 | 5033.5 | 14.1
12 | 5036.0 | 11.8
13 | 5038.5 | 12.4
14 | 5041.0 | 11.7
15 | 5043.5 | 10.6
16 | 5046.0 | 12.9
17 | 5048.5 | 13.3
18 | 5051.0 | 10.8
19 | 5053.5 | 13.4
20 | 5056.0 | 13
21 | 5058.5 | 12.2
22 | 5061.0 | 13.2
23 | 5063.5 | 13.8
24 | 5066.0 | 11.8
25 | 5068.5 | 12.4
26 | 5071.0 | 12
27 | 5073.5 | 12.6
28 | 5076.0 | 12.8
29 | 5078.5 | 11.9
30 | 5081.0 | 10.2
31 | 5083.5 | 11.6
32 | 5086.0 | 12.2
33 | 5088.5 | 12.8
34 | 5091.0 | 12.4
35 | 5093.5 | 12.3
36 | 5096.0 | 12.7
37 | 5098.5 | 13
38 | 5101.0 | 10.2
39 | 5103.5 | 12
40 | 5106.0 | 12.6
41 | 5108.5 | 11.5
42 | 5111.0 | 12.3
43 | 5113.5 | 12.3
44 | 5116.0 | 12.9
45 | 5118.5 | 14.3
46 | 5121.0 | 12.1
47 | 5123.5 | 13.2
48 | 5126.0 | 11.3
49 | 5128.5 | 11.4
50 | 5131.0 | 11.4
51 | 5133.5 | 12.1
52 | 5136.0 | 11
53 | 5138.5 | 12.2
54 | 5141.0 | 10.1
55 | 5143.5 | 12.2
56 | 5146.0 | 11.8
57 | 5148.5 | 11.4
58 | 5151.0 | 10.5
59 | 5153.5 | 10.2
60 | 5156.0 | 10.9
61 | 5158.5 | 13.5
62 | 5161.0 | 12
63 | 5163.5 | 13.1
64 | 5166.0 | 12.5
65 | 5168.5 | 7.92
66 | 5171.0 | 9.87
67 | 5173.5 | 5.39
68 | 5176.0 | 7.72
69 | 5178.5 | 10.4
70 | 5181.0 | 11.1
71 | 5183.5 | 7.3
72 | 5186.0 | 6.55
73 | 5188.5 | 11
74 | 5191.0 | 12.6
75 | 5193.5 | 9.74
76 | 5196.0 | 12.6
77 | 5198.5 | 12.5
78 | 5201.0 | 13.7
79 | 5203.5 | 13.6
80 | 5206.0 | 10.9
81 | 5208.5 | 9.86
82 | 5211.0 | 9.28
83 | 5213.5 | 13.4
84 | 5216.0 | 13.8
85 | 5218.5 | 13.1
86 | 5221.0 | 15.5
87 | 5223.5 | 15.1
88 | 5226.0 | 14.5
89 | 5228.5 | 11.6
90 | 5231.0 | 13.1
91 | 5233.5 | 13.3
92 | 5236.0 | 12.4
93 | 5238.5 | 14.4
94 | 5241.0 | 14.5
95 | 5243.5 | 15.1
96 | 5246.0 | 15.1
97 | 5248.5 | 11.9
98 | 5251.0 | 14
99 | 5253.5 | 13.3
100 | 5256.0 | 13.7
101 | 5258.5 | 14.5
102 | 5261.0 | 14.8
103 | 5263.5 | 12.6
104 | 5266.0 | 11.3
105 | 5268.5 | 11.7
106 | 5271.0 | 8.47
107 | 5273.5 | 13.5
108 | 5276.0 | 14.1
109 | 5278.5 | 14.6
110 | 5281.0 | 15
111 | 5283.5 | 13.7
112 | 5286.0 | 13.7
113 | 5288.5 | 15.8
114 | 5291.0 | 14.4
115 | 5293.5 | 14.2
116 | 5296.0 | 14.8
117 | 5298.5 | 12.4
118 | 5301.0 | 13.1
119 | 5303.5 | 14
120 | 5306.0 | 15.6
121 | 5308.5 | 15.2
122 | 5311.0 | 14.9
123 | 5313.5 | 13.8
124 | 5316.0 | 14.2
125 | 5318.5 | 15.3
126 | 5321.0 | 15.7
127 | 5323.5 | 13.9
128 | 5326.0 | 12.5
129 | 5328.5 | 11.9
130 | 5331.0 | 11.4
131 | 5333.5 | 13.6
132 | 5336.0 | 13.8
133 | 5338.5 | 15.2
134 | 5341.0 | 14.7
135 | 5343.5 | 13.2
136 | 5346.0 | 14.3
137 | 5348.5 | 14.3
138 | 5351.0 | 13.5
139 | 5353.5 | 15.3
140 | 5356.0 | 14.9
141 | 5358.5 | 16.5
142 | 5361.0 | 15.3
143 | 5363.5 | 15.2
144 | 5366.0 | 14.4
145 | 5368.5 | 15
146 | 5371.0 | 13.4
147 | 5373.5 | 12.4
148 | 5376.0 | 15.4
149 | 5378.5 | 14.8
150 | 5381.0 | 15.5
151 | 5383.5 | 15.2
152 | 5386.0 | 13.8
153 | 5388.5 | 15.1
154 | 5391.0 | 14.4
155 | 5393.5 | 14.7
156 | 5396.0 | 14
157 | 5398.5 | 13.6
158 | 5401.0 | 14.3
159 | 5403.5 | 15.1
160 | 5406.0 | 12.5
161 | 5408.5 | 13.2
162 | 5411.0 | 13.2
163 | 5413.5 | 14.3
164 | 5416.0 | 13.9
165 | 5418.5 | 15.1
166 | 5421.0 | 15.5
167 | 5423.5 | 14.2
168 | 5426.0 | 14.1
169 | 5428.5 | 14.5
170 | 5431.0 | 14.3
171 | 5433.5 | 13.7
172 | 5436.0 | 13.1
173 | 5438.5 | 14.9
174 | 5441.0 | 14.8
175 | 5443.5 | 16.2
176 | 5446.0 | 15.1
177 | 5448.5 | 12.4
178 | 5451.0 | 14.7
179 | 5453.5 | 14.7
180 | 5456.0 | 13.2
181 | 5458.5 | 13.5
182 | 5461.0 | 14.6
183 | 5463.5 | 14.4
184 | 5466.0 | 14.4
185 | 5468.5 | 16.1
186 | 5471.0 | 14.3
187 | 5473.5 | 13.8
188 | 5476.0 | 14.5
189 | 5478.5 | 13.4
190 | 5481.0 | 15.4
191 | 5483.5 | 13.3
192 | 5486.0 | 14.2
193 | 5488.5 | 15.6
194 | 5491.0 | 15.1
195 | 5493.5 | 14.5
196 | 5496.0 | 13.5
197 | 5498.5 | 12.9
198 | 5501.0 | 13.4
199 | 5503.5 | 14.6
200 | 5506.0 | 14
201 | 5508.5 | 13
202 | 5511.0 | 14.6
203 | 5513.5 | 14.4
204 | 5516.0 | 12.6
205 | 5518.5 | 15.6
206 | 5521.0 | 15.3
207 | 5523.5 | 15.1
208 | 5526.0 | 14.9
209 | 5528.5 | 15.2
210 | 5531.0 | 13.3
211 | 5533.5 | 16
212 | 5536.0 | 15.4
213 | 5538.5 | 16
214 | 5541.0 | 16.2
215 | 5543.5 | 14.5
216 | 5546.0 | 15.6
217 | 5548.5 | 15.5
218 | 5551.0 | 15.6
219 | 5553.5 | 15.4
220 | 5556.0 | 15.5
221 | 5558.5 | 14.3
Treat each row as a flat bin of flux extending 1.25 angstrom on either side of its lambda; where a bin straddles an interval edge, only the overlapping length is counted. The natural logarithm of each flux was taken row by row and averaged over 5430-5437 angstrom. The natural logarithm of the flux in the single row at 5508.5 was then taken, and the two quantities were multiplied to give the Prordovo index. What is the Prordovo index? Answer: 6.71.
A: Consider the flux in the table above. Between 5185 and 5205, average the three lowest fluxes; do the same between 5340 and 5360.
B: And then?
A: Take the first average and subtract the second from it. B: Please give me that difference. -4.6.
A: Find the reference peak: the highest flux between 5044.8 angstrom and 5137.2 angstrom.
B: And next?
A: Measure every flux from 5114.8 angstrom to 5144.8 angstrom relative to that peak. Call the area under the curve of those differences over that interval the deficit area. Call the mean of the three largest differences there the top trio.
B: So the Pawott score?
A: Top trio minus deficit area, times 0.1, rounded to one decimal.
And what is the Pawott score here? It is 6.8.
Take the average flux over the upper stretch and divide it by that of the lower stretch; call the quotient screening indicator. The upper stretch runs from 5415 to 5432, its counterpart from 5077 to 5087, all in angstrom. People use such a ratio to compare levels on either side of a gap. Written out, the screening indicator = 1.26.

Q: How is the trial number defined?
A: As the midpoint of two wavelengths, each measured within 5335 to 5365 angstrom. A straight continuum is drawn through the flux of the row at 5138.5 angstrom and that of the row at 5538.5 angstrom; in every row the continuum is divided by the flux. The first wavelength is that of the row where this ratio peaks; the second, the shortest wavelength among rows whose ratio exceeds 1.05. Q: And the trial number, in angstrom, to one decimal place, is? 5343.5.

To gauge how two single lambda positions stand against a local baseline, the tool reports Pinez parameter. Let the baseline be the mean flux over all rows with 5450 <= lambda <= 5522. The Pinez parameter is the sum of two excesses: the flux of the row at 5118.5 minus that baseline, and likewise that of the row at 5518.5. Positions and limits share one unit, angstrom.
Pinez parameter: 1.4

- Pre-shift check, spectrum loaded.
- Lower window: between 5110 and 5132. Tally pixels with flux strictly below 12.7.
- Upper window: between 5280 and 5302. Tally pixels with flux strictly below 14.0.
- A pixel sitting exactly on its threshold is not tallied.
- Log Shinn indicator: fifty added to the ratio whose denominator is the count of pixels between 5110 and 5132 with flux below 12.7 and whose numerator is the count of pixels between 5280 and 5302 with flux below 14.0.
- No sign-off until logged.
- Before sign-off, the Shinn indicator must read 50.7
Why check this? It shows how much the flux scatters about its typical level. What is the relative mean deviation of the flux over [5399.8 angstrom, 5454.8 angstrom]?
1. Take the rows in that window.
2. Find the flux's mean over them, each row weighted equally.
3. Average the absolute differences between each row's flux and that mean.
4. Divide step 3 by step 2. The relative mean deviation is 0.0515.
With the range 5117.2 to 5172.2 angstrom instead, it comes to 0.0902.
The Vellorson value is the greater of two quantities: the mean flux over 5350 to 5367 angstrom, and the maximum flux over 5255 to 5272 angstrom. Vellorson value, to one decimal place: 15.0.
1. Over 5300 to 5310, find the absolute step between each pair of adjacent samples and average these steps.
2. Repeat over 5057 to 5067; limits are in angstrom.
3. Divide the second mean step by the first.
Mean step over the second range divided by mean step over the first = 1.2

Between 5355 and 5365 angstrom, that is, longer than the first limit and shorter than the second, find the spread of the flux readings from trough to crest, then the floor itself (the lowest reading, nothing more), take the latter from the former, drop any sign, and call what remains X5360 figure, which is 13.3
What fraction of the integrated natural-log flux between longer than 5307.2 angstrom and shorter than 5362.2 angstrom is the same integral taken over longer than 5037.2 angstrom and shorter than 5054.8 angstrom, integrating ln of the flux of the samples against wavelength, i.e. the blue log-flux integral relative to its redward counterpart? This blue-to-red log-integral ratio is 0.30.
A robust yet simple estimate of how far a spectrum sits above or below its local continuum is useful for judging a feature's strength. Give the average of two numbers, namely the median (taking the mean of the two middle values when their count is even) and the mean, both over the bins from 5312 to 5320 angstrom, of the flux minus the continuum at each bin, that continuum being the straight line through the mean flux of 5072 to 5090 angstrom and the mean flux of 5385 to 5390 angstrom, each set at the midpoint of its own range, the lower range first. 0.4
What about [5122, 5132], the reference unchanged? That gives -0.8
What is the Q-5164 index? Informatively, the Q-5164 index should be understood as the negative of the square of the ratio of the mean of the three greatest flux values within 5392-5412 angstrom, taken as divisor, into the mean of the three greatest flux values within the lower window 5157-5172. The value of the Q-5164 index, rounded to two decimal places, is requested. -0.79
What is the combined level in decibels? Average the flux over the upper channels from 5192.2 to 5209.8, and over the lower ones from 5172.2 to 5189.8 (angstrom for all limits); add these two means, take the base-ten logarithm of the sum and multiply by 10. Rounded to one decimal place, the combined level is 13.1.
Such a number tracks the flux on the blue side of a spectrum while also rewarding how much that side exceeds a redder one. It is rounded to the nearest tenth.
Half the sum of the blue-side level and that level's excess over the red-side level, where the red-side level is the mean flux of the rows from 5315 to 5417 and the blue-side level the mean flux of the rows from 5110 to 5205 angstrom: 4.1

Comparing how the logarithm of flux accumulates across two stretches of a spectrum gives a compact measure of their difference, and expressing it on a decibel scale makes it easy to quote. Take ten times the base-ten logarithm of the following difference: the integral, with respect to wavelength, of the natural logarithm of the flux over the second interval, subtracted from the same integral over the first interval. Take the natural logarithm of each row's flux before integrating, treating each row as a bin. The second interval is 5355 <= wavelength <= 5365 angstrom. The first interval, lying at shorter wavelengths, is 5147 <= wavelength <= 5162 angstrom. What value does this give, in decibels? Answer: 10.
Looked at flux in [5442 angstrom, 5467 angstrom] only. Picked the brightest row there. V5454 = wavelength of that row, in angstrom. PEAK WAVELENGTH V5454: 5443.5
